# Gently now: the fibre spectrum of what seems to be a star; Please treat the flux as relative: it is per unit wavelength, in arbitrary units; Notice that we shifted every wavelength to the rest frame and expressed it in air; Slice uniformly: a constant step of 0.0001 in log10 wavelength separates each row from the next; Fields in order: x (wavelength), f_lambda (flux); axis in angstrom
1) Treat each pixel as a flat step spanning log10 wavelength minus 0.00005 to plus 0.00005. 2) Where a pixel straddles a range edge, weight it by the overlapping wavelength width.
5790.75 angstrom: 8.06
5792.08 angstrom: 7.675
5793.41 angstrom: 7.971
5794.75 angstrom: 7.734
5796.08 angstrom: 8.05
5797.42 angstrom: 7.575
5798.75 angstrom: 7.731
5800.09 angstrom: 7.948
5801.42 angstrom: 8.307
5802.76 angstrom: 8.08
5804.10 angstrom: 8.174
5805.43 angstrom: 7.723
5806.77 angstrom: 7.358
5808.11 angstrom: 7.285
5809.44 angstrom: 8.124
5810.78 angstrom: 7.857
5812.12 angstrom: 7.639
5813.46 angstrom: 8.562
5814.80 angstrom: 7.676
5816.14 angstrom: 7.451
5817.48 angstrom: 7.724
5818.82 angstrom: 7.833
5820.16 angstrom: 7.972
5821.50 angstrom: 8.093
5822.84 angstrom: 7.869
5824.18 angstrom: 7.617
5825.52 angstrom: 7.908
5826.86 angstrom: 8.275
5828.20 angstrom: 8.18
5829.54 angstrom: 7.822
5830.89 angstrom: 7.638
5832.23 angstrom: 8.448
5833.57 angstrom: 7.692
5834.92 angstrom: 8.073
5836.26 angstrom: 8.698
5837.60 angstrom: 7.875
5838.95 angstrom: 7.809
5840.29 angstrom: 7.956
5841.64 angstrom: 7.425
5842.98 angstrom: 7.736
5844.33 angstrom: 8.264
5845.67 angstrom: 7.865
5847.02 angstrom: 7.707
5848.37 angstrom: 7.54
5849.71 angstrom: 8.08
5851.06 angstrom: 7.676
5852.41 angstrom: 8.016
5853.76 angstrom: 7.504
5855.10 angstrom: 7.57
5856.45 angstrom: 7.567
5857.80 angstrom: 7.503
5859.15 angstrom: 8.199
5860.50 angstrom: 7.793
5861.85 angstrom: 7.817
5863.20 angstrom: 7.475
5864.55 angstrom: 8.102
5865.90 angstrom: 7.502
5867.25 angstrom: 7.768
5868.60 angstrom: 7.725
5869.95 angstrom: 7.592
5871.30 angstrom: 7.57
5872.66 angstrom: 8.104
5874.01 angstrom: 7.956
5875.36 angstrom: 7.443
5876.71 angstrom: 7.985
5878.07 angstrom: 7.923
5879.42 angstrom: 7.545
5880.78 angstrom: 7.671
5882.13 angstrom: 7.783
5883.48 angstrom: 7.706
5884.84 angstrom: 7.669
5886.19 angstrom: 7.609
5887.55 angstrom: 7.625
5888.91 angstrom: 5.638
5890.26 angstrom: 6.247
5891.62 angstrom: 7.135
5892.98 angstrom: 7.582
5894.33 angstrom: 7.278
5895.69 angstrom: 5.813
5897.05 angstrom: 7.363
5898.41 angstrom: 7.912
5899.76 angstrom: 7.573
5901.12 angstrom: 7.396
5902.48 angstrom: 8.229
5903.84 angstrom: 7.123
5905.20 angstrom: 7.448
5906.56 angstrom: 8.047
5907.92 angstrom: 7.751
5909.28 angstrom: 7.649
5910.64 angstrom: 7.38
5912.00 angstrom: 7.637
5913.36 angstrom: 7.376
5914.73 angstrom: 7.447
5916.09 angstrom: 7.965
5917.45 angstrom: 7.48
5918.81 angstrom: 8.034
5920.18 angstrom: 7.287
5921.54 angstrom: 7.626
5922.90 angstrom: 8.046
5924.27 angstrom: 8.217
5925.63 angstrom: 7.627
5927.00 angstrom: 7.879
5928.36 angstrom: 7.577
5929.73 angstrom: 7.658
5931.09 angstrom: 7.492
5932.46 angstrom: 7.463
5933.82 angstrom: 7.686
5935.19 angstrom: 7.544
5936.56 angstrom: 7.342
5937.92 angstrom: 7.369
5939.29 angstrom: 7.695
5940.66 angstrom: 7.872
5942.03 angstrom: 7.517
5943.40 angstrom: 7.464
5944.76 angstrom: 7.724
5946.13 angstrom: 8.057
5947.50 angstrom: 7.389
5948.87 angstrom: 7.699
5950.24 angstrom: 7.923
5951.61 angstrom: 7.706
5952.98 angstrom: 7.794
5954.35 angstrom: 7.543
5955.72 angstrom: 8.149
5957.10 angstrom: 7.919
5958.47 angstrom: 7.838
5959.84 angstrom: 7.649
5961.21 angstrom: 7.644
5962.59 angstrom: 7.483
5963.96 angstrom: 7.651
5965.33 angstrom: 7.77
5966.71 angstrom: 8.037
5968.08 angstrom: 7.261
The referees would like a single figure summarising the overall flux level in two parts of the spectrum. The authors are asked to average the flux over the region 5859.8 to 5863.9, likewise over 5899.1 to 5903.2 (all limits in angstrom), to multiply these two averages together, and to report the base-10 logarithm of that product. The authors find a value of 1.77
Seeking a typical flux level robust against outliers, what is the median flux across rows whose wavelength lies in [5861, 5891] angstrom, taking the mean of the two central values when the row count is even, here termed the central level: 7.67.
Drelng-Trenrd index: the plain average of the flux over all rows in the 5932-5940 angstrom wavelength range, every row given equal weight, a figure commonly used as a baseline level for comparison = 7.52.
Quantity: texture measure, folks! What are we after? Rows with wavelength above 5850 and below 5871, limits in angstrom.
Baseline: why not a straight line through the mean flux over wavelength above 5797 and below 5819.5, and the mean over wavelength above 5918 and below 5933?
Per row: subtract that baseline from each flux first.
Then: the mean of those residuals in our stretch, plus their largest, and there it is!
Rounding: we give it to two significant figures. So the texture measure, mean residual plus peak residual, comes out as 0.36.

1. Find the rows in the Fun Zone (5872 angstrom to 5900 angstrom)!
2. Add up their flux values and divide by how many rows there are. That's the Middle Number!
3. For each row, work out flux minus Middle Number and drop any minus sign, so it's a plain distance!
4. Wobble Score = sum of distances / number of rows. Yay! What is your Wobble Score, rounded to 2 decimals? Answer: 0.47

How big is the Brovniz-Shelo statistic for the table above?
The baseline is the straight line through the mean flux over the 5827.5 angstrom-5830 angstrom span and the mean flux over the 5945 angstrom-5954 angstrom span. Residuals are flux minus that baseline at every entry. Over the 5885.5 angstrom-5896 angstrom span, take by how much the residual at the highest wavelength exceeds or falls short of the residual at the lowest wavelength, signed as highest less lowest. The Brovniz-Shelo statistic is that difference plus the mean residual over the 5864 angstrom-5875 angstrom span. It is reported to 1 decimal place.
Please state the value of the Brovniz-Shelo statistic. -1.9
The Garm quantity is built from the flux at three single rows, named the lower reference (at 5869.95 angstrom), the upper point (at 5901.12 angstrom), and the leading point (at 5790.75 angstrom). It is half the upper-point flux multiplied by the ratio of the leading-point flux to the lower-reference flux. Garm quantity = 3.93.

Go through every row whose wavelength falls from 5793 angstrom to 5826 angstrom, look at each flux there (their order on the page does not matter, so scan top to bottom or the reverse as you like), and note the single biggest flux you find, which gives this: 8.562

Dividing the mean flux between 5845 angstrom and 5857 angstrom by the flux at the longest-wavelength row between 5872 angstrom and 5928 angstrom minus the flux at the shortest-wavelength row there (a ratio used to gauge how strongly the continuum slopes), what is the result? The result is -34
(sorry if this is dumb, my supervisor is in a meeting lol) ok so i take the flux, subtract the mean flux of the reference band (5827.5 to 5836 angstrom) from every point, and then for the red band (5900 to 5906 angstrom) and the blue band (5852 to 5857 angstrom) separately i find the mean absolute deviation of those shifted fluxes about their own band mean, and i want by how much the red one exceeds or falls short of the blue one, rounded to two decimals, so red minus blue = 0.16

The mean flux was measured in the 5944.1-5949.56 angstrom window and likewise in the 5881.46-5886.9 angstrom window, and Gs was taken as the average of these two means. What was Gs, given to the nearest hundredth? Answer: 7.70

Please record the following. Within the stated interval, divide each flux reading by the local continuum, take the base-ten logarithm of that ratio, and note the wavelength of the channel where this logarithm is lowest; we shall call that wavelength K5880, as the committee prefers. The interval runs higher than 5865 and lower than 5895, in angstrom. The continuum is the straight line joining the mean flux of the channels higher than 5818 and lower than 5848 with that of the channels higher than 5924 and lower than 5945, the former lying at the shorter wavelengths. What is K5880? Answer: 5888.91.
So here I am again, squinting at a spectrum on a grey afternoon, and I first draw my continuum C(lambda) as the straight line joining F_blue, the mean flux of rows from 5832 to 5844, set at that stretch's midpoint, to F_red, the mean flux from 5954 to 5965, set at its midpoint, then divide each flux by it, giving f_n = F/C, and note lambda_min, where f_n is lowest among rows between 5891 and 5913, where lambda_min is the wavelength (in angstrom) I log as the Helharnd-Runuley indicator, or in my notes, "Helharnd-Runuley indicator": 5895.69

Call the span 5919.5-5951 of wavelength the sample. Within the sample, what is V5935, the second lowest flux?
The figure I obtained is 7.342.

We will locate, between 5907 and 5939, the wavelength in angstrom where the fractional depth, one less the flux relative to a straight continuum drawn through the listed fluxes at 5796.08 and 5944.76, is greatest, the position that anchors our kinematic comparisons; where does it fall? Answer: 5920.18 angstrom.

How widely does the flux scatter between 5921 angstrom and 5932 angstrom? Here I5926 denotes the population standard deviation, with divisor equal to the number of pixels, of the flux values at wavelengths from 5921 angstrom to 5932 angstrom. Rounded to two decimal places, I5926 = 0.24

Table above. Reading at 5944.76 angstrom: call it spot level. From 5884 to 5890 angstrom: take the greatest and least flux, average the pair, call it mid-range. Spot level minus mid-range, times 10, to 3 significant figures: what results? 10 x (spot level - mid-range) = 10.7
